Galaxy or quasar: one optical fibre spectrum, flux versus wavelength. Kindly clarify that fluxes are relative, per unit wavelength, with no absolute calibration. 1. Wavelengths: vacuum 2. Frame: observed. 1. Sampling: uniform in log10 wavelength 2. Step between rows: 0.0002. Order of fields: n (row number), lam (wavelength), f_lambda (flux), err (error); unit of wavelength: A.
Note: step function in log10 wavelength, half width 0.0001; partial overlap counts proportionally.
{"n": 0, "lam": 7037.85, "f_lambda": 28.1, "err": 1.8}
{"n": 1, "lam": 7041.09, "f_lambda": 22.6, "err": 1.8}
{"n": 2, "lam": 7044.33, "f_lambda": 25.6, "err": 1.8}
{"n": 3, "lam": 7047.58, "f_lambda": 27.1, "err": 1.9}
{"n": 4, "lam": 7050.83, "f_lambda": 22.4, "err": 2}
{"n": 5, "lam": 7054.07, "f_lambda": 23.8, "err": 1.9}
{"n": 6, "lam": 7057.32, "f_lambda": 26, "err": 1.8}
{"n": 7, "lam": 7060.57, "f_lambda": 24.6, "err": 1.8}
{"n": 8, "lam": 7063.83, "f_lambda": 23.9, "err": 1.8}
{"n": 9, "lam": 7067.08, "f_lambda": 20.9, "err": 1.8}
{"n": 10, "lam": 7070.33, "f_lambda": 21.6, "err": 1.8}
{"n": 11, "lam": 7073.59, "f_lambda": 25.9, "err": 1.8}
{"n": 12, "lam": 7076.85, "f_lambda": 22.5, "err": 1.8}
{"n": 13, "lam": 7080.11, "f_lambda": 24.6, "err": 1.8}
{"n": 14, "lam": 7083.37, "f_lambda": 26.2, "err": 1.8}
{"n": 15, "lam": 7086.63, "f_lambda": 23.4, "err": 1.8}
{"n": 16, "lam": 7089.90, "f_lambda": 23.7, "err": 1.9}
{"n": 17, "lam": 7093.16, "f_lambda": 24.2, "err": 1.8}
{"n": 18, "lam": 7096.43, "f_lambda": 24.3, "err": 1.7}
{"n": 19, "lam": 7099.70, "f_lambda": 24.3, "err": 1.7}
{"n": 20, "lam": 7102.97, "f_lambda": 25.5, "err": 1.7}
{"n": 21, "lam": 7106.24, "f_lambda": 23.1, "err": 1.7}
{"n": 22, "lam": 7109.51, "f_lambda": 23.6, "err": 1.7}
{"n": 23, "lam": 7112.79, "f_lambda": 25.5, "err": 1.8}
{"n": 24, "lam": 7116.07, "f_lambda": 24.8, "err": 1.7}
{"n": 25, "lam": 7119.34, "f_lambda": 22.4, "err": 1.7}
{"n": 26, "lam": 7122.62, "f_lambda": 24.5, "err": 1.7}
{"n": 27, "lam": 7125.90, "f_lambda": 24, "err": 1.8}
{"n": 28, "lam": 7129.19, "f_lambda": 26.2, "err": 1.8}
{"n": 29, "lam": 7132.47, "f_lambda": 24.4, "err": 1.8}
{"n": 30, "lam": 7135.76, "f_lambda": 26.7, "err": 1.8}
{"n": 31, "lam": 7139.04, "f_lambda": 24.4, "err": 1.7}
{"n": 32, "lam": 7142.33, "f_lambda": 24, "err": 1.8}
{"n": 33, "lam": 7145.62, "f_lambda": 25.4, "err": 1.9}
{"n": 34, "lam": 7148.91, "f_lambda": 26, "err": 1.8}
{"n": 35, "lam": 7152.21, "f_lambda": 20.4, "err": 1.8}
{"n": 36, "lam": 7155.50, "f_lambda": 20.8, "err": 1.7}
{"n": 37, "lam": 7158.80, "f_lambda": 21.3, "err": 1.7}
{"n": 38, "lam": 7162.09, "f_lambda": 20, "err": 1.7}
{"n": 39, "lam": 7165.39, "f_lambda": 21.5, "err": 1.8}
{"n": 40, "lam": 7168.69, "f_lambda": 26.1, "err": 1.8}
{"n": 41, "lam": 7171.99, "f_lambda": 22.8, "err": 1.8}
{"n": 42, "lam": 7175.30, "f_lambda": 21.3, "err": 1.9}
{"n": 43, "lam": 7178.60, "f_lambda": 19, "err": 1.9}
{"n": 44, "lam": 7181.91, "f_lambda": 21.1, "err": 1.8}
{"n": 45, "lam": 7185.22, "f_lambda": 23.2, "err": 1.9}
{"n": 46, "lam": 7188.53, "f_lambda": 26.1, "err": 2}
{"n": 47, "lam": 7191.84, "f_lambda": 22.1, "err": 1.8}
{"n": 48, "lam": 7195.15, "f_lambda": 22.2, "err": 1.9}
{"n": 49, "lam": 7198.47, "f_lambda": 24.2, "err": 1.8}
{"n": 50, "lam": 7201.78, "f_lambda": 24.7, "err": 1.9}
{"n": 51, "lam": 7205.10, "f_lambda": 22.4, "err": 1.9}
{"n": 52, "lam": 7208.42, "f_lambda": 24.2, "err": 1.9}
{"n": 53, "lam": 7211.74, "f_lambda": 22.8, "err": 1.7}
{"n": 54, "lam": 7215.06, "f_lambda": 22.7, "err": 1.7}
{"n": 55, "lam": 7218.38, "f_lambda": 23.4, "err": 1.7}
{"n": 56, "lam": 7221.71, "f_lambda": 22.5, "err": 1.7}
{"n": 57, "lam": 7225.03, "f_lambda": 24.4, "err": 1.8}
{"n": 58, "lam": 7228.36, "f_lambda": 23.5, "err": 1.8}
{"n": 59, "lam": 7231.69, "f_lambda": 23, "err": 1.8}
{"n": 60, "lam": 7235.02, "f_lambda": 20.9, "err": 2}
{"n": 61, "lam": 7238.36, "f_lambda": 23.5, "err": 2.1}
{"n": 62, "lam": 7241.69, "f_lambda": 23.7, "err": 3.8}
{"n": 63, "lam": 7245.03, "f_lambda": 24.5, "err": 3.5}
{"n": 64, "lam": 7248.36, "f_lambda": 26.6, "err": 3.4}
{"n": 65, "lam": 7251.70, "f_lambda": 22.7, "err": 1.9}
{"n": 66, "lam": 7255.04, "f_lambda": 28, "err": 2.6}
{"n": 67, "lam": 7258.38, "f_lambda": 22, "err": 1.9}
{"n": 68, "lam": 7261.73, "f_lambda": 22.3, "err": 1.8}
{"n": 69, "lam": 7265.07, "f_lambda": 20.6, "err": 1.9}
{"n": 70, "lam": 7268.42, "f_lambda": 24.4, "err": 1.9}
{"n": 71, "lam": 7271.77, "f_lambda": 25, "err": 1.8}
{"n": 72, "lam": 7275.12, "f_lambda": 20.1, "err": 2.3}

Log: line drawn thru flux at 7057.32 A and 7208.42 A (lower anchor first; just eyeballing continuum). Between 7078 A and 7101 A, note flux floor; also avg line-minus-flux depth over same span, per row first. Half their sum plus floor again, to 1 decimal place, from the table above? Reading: 35.7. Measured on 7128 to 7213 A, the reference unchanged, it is 29.2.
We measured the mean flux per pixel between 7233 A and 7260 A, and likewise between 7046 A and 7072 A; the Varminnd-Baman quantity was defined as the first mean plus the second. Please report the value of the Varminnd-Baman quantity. 47.8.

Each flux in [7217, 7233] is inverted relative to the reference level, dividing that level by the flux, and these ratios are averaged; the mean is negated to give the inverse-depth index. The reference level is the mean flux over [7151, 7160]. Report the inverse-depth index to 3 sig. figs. -0.892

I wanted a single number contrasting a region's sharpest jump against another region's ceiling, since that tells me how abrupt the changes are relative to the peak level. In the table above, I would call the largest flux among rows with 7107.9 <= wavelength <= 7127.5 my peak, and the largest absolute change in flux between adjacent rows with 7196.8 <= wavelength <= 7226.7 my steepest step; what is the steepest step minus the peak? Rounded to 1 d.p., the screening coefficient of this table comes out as -23.2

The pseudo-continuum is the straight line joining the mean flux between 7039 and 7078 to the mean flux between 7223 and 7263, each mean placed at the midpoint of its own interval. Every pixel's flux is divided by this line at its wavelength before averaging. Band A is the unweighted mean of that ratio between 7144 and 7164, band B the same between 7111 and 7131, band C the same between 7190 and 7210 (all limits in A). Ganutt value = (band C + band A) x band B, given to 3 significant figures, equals 1.97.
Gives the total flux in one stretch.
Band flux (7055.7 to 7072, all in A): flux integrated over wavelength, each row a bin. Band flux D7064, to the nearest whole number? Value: 381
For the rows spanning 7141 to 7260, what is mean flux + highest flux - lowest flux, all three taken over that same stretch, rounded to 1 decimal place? 32.1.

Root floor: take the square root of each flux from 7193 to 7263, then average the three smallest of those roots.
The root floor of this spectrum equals 4.66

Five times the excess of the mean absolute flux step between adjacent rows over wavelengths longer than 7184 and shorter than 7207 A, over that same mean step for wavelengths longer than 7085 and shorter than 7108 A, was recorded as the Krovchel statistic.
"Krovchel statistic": 6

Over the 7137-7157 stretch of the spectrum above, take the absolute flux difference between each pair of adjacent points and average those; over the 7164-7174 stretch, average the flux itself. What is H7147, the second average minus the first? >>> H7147 21.8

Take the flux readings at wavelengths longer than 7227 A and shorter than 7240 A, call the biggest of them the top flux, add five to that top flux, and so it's 28.5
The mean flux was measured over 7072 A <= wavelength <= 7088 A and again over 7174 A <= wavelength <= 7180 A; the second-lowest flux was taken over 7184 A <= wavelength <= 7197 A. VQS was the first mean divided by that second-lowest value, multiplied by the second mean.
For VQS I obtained 22.3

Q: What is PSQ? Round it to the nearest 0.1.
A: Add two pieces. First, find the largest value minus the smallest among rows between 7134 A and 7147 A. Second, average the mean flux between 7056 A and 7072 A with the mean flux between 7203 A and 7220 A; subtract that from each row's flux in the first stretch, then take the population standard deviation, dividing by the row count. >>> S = 3.7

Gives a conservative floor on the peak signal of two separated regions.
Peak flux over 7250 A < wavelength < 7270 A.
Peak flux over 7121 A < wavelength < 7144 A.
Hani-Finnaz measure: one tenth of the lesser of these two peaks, 2.67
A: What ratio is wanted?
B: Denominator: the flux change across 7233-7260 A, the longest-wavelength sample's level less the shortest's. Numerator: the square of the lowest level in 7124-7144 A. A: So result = 524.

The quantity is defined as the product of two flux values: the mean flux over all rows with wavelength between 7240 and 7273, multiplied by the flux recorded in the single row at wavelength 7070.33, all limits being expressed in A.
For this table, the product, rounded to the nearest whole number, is 518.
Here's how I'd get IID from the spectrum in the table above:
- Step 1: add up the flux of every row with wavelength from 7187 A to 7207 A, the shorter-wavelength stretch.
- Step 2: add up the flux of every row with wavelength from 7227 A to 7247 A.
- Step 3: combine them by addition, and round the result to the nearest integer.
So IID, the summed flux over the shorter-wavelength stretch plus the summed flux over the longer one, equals 281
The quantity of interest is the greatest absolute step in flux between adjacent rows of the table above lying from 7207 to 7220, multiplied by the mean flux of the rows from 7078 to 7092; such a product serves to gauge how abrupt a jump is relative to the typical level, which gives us 34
